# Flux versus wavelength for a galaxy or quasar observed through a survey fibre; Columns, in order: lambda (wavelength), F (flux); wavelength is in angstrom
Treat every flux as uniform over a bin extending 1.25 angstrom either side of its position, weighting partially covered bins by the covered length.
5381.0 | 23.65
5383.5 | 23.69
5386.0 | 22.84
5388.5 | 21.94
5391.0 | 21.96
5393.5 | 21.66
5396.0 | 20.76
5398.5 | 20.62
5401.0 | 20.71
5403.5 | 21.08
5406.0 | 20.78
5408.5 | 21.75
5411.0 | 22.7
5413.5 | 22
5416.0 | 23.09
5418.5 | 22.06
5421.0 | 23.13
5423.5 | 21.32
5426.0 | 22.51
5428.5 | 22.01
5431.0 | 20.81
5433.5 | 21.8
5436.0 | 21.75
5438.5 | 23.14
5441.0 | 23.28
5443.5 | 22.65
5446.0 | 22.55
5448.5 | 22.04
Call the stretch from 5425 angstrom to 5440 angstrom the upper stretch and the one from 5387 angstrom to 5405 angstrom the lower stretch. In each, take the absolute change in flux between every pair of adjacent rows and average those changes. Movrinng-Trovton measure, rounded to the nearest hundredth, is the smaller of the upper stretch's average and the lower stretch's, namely 0.30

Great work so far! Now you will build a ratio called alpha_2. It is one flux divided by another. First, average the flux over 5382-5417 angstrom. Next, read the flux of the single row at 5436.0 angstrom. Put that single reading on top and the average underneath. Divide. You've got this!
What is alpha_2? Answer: 1.00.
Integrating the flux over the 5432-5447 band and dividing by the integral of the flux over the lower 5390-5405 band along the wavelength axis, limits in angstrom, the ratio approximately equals 1.07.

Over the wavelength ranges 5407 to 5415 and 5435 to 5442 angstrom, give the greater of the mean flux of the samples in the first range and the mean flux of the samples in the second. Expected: 22.7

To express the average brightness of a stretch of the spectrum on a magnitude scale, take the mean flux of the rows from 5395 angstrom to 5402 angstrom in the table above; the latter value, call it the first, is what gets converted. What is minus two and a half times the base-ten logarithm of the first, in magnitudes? -3.29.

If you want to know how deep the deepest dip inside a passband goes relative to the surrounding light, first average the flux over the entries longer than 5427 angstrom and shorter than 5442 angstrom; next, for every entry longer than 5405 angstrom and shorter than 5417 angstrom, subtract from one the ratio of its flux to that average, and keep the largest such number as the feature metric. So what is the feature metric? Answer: 0.061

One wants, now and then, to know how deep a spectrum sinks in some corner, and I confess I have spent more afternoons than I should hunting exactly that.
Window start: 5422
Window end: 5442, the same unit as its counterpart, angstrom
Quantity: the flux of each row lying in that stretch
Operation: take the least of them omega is 20.81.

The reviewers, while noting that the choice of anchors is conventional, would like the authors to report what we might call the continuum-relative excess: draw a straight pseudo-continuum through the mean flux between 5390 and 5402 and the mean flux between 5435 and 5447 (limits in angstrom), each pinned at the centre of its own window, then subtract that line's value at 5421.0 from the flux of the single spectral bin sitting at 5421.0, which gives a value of 1.1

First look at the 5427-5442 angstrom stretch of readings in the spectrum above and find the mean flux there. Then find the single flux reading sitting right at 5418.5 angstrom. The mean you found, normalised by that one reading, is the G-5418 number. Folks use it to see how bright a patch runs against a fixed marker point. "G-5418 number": 1.00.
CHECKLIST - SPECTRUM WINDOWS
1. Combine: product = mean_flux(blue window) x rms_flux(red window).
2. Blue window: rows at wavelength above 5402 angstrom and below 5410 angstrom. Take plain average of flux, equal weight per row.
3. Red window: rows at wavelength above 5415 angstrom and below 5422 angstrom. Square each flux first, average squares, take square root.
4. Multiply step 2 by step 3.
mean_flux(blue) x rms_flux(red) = 483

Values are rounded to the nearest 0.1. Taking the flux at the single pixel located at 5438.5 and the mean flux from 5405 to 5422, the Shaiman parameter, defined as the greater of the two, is 23.1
